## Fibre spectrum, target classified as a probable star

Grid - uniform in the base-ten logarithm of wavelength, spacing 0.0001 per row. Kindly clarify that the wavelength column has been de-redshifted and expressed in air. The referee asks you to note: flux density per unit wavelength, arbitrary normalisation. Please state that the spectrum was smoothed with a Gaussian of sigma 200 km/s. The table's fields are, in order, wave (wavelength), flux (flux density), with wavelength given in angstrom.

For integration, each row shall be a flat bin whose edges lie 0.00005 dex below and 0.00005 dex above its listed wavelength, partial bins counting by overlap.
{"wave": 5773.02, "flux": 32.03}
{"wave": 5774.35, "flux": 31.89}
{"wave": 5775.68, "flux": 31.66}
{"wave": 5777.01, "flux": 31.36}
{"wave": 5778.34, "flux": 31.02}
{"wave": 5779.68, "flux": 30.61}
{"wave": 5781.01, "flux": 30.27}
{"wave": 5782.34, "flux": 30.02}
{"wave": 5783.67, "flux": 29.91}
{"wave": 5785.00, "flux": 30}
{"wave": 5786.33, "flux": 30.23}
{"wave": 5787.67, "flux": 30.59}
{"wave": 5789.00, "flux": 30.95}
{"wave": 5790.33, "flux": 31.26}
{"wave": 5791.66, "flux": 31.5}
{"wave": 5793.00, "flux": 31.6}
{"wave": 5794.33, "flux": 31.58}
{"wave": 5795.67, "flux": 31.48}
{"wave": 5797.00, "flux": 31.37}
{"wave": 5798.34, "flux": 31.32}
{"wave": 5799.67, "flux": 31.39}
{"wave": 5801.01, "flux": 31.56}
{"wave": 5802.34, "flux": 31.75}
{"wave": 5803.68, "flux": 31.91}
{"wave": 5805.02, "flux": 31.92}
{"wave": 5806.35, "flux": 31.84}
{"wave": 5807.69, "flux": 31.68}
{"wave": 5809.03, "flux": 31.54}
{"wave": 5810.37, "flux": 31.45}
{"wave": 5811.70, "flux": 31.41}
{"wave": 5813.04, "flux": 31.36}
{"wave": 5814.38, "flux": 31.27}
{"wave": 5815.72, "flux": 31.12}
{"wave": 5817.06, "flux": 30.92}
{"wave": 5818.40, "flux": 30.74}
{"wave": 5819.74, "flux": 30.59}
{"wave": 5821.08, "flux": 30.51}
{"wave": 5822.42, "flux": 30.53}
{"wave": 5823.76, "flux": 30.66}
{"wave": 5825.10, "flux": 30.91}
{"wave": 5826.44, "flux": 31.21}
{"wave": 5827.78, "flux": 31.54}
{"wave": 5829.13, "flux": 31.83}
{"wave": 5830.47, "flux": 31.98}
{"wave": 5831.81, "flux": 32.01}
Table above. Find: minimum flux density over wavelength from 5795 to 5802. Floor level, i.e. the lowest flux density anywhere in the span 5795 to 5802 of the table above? 31.32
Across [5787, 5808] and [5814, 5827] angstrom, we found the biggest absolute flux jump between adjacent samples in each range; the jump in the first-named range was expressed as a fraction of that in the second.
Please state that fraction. 1.2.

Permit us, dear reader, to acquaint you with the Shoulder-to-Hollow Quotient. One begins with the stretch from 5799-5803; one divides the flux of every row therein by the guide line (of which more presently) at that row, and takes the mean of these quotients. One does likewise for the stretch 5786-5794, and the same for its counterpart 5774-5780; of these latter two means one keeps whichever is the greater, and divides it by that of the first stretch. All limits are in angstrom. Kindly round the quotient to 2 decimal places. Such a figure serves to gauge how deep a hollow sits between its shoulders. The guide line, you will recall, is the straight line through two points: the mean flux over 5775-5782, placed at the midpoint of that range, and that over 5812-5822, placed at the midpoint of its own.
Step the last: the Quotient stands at 0.99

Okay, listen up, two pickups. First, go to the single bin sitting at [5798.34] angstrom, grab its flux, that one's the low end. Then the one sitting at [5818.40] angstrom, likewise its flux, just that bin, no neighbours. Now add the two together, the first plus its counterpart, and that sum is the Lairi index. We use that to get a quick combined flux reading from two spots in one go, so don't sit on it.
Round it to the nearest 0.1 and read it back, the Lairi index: 62.1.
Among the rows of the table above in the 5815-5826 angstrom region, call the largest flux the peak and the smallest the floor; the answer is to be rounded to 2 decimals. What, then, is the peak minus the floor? 0.61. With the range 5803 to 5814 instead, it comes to 0.56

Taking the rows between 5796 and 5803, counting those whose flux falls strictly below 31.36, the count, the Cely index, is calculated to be 1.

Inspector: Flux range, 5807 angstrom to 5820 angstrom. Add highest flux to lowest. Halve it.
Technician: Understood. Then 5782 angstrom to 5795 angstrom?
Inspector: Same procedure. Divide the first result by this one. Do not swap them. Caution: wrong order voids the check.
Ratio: 1.012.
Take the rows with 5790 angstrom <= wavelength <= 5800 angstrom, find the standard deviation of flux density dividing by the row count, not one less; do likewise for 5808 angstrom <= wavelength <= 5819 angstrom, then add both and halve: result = 0.19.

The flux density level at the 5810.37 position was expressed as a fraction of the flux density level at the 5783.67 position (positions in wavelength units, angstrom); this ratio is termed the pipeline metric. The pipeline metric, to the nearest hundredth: 1.05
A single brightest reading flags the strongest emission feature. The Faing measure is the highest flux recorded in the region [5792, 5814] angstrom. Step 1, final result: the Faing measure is 31.92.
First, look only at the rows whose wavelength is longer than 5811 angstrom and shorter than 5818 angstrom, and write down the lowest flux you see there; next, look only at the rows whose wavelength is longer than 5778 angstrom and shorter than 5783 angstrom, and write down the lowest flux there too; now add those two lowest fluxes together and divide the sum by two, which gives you 30.47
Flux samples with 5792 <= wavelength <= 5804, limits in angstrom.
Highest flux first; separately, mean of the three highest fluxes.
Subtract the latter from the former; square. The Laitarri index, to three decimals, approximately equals 0.025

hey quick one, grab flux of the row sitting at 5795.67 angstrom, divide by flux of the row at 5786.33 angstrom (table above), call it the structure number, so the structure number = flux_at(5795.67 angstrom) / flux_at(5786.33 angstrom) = 1.04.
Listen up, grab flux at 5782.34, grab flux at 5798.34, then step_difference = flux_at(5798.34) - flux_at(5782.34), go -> 1.3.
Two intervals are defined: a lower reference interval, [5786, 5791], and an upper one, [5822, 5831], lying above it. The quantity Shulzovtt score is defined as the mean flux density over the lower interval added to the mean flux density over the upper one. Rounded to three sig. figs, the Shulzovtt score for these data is 62.0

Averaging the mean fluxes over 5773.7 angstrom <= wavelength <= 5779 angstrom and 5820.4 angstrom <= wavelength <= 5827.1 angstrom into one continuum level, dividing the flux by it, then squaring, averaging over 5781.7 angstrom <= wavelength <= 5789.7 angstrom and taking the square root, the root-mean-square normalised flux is 0.973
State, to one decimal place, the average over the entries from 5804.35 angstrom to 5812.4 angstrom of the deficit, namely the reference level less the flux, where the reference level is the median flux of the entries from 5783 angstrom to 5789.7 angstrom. -1.4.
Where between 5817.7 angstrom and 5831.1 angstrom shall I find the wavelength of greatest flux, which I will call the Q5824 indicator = 5830.47 angstrom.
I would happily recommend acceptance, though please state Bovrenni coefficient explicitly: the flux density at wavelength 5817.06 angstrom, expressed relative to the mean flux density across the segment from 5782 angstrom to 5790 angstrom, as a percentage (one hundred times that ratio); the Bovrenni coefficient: 102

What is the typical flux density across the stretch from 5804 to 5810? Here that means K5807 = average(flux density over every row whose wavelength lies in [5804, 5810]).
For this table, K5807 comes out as 31.7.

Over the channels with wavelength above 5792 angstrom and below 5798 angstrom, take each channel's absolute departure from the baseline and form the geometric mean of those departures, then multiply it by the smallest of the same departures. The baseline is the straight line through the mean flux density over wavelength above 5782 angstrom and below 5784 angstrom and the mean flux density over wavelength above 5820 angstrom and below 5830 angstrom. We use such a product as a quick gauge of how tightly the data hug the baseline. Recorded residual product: 1.3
